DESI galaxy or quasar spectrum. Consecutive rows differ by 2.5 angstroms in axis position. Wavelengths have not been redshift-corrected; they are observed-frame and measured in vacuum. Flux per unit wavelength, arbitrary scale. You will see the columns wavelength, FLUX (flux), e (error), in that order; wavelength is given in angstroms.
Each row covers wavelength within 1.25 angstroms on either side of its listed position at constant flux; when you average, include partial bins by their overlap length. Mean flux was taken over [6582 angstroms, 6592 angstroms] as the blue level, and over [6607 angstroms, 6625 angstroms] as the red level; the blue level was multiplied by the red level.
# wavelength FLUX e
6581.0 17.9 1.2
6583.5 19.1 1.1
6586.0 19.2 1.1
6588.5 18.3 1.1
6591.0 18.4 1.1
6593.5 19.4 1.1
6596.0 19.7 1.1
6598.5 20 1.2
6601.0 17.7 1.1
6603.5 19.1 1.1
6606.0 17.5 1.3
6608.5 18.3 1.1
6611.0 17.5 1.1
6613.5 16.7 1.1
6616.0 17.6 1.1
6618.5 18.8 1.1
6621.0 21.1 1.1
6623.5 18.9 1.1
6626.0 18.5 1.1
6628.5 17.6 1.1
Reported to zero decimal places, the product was 345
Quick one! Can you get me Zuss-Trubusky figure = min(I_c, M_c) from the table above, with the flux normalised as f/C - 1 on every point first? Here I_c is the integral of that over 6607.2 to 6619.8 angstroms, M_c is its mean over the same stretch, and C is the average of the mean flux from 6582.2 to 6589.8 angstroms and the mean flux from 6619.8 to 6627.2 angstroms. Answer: -0.9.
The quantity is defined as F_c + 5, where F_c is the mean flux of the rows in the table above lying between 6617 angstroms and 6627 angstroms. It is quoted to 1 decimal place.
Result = 24.3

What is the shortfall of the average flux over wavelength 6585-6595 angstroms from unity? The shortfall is -17.8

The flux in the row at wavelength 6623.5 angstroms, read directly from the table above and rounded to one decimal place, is 18.9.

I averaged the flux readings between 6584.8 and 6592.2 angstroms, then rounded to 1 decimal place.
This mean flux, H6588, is 18.6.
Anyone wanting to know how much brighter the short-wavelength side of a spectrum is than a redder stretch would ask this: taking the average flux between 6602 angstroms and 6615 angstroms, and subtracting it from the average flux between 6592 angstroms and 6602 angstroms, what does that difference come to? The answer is 1.4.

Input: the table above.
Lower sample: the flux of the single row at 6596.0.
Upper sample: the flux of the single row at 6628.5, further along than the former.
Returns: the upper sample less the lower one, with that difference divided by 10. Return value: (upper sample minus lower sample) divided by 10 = -0.2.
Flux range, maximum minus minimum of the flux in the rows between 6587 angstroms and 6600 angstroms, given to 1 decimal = 1.7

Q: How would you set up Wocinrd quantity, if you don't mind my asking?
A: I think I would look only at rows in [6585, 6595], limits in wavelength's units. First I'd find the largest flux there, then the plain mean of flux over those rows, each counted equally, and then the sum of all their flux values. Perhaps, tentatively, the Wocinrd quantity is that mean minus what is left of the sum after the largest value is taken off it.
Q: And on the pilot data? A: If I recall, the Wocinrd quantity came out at -37.1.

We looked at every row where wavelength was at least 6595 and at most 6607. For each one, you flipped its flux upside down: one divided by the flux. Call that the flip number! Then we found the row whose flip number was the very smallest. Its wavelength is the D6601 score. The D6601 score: 6598.5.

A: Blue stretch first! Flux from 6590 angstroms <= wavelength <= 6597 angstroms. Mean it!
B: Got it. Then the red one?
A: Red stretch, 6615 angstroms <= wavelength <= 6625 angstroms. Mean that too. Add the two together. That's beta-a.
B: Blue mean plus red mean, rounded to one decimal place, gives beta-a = 38.3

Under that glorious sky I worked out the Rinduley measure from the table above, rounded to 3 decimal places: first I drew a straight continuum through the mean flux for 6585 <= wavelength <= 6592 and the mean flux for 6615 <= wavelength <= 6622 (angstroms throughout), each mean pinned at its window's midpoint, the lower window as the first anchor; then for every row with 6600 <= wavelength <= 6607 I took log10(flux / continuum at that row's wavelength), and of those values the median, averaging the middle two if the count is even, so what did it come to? -0.027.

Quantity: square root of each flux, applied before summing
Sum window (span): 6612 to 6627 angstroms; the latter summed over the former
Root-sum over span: 26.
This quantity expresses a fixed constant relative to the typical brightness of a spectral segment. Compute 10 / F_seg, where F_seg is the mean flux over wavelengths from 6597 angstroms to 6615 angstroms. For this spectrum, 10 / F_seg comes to 0.552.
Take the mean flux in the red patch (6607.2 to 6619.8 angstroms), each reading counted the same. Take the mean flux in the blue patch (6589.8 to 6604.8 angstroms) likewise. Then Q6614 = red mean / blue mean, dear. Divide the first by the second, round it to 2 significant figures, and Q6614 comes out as 0.93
